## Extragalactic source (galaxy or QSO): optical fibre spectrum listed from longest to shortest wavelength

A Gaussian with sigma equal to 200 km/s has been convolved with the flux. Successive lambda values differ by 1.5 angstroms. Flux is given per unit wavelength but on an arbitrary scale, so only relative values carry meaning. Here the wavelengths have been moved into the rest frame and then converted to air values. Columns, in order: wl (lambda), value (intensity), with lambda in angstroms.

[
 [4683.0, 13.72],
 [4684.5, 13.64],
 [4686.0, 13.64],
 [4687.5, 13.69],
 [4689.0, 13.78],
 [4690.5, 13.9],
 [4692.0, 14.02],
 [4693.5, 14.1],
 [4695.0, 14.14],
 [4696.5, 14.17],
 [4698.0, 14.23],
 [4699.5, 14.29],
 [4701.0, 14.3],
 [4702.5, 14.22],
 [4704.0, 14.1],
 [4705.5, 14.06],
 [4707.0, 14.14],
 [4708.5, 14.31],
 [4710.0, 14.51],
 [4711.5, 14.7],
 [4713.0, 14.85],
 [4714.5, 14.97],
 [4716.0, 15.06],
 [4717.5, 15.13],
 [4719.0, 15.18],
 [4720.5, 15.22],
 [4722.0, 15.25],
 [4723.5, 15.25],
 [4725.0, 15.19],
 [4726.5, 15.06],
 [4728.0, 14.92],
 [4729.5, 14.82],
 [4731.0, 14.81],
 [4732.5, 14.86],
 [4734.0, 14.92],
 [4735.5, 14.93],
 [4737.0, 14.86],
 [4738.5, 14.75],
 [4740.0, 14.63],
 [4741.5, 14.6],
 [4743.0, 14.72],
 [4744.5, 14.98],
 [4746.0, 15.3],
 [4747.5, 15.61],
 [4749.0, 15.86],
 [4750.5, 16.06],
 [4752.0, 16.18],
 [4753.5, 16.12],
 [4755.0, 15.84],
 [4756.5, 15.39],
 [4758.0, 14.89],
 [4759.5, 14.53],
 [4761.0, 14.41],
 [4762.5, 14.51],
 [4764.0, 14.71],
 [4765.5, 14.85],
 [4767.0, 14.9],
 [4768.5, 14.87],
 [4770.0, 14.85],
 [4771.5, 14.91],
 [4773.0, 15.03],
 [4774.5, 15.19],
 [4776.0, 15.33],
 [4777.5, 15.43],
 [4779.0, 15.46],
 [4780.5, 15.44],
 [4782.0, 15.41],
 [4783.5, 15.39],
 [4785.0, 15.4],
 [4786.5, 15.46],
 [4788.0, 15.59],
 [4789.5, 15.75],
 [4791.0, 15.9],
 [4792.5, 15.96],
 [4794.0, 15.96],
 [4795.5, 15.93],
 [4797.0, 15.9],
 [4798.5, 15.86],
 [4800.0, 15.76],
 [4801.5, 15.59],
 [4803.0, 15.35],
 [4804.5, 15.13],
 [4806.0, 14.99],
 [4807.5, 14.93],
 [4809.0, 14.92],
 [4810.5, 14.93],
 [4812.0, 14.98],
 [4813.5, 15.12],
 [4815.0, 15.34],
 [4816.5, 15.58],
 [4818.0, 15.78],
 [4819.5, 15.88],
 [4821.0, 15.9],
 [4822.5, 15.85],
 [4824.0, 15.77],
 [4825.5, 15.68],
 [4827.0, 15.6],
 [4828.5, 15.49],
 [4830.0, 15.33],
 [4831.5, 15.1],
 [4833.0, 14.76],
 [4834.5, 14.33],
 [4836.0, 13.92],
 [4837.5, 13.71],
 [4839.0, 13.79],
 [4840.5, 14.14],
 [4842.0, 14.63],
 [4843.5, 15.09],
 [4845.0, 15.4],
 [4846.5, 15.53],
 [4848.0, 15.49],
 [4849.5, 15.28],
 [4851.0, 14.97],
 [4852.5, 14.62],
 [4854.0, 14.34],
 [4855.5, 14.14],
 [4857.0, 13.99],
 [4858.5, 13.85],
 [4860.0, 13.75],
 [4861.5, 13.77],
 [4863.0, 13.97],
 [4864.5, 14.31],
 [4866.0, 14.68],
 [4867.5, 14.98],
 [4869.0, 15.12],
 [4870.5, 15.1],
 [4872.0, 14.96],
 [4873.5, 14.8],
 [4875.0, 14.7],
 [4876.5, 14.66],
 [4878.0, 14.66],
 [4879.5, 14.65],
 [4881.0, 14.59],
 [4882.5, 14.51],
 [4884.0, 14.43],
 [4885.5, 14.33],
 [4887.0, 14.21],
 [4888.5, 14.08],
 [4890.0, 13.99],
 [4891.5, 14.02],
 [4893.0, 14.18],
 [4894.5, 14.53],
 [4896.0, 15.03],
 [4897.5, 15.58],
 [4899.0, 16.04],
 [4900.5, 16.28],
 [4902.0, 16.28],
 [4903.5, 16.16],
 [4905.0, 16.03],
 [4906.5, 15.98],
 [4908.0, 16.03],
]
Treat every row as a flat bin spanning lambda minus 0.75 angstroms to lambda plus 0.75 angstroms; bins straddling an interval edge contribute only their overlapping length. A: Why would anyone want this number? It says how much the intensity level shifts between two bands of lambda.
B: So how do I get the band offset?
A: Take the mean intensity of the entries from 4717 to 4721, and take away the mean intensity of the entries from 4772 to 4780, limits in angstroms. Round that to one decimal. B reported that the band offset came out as -0.1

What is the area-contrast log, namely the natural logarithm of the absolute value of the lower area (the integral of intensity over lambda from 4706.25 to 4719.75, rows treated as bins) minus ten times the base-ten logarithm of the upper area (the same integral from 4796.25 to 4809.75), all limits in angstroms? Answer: 5.17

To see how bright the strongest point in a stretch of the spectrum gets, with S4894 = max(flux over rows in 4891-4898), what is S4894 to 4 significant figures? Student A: 15.58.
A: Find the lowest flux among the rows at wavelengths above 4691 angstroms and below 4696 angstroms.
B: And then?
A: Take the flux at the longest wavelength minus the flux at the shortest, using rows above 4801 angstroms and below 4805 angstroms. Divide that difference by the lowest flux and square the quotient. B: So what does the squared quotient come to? 0.0011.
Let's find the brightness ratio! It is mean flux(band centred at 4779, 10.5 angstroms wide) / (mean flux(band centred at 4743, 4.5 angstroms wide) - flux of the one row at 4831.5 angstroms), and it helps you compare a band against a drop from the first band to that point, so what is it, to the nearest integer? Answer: -46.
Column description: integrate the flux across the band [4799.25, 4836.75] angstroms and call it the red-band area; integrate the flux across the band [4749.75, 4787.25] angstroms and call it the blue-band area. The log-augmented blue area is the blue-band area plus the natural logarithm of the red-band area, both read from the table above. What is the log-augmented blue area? 577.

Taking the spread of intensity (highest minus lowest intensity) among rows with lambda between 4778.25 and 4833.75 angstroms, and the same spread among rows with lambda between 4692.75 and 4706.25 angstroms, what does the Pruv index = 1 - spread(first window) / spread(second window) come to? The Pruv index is -4.0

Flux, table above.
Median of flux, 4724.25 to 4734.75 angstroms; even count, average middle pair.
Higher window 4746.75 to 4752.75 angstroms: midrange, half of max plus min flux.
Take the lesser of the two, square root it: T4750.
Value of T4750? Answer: 3.86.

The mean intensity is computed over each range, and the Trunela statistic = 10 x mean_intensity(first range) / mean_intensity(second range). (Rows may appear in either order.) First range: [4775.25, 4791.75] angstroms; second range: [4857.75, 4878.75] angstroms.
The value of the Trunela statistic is 10.7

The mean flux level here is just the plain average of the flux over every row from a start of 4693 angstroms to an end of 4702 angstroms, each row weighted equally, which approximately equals 14.2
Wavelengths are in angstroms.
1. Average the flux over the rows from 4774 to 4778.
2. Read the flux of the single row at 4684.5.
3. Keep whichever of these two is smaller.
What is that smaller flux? 13.6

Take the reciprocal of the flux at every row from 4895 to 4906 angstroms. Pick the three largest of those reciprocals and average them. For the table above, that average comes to 0.0644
